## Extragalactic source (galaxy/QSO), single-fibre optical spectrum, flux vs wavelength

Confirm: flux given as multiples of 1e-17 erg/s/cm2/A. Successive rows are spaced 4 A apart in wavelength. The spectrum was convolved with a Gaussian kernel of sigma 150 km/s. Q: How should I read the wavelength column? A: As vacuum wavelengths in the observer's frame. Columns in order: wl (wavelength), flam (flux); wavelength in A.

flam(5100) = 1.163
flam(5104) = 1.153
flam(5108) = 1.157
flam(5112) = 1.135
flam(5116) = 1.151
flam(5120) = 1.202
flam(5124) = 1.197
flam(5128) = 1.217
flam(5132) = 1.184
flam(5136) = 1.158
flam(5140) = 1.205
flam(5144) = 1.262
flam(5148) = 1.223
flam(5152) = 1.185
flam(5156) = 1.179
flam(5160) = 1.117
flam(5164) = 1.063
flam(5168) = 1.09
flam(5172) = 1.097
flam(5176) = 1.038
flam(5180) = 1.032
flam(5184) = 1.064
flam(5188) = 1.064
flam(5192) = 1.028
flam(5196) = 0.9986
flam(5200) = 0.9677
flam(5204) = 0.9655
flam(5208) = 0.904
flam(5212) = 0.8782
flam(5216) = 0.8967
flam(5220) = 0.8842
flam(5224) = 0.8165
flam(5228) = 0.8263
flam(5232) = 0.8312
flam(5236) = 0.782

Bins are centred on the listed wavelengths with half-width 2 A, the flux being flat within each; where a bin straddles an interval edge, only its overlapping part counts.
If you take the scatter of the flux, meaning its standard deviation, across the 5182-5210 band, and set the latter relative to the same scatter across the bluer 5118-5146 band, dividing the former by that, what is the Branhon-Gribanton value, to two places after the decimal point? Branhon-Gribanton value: 1.83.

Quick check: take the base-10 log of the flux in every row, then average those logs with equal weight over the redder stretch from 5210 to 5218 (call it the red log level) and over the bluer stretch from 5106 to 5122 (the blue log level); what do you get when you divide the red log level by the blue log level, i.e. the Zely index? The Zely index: -0.8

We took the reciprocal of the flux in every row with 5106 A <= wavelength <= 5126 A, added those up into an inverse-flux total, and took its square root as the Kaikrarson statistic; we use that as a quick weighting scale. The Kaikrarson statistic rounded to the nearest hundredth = 2.07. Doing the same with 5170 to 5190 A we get 2.17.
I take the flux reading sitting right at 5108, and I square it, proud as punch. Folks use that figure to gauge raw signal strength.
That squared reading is 1.3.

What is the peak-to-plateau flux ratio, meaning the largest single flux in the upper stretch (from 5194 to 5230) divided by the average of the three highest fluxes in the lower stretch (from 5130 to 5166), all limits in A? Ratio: 0.81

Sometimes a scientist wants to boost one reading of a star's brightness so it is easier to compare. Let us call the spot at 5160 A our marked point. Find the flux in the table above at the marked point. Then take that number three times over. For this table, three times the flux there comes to 3.35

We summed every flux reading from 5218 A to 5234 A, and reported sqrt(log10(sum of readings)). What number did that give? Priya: 0.73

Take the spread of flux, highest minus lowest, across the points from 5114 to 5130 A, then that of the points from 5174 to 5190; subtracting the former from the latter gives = -0.034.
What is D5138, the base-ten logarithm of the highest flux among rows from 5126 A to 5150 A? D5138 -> 0.10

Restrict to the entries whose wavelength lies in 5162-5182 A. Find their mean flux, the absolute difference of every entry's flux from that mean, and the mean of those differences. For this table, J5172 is 0.024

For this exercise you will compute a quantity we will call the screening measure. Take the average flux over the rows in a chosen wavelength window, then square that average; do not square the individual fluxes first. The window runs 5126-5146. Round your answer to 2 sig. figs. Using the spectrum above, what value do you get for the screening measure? 1.5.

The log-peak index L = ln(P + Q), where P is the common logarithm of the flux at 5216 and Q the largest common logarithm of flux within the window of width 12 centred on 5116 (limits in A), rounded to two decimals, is -3.42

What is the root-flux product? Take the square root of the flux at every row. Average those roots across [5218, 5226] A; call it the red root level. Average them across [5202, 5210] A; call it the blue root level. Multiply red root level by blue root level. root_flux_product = 0.89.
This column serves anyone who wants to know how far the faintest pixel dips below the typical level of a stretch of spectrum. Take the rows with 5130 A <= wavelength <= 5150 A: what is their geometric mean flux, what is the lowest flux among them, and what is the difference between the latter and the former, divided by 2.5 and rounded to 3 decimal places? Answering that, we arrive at -0.019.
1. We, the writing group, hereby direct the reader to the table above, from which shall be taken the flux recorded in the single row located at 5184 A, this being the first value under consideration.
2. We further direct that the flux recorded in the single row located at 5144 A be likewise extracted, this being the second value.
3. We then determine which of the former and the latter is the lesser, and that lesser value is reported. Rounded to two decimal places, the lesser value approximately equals 1.06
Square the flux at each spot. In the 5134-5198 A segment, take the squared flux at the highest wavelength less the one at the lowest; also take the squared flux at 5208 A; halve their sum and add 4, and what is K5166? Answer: 4.24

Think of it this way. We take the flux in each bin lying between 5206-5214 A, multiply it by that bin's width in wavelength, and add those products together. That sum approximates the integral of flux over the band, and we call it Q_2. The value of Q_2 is 7.1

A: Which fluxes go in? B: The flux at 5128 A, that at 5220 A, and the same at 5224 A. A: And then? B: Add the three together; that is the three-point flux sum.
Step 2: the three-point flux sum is 2.92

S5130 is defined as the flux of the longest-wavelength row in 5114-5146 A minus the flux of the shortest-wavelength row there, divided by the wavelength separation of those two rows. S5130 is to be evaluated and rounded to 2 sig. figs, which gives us 0.0040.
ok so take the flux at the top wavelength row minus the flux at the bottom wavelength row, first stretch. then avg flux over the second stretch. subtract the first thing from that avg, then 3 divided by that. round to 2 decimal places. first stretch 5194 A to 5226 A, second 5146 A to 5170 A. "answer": 2.26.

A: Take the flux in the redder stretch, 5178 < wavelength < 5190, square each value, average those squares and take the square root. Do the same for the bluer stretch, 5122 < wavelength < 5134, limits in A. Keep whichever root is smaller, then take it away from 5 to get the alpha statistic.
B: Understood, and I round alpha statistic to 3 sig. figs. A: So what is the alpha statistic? 3.95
